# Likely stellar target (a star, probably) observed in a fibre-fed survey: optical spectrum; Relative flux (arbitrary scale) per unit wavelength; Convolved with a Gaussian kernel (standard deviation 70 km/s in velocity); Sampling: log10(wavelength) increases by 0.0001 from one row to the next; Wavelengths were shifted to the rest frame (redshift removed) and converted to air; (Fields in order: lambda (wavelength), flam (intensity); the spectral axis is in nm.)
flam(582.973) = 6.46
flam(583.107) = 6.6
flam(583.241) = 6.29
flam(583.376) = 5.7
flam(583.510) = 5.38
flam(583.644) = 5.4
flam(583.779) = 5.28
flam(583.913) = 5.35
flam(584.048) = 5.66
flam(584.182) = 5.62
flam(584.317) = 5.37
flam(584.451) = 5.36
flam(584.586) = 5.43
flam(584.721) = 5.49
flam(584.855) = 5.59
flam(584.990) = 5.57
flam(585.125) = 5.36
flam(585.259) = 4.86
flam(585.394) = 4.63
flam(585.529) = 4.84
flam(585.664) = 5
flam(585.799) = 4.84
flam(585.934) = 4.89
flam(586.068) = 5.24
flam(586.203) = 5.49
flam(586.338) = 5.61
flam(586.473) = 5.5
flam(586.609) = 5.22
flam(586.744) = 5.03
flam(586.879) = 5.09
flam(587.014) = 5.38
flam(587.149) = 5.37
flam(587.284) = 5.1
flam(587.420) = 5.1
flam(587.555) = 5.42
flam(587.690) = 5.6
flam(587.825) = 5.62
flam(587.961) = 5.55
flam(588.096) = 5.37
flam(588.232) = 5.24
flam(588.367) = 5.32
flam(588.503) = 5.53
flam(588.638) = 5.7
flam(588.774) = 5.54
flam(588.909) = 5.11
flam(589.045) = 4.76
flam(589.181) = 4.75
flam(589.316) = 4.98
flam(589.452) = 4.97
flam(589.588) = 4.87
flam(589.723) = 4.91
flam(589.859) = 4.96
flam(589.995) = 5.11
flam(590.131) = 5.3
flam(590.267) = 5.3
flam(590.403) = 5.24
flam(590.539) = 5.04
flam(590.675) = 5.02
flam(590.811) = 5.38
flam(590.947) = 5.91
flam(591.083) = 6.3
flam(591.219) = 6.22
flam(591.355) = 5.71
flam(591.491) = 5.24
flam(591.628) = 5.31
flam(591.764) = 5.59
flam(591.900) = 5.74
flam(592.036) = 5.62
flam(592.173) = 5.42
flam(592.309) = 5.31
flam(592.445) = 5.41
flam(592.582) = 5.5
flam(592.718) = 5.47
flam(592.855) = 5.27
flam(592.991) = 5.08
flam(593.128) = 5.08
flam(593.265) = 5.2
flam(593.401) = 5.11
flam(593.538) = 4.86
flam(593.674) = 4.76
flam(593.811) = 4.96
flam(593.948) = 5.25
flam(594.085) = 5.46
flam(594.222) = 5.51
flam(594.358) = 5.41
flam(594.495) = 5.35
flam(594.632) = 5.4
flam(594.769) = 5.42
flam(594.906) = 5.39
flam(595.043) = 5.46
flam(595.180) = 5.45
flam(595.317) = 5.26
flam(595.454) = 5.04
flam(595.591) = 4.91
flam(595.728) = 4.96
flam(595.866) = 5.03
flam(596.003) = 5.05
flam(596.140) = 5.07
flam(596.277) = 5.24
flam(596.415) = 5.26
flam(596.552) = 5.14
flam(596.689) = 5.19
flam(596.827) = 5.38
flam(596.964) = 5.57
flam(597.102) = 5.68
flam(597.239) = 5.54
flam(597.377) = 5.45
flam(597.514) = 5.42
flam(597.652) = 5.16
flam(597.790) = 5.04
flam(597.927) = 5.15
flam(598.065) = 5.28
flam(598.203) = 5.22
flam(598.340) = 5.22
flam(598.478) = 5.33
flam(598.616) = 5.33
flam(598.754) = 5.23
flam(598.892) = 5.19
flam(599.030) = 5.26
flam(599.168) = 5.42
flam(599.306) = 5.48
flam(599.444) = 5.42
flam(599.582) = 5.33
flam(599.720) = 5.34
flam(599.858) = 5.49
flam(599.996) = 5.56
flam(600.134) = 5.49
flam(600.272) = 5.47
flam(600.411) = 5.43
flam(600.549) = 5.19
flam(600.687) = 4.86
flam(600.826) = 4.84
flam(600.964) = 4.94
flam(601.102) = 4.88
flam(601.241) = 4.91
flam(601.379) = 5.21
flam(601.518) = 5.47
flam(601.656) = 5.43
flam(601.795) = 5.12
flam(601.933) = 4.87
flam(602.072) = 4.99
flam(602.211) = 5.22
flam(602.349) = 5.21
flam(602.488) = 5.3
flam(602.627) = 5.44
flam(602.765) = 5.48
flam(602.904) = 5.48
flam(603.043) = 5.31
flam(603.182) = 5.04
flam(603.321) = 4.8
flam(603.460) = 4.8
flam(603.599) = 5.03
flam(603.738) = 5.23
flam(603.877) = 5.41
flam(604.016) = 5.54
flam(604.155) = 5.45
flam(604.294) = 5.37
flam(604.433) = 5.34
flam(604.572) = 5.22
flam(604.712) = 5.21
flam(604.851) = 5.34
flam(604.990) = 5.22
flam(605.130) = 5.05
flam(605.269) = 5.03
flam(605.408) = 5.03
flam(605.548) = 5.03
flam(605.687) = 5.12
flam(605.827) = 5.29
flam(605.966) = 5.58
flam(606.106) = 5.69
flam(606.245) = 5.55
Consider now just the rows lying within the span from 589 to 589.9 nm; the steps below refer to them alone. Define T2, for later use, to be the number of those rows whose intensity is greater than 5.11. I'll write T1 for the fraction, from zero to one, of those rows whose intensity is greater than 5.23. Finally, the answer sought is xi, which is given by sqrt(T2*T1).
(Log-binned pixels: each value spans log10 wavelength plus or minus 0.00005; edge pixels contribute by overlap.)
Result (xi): 0.0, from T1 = 0.00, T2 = 0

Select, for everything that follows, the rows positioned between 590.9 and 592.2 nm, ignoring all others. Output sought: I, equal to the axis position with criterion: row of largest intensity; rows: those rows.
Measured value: 591.083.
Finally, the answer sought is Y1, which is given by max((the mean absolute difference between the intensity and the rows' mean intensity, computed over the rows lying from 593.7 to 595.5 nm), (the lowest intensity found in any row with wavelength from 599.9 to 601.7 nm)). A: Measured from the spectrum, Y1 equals 4.84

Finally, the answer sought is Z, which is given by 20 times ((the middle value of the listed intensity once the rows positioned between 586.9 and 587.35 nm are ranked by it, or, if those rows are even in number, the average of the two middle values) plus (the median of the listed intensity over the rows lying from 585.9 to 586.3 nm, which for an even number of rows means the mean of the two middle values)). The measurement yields 212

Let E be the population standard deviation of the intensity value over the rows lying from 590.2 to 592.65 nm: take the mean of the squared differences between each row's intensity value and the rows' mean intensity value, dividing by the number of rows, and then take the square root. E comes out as 0.347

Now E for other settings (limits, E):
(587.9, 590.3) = 0.281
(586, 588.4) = 0.187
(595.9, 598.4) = 0.182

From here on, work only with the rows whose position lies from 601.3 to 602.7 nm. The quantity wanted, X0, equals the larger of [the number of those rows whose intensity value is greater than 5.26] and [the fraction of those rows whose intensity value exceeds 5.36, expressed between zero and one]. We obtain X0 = 4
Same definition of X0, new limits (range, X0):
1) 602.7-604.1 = 5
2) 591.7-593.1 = 9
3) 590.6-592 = 8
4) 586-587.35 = 5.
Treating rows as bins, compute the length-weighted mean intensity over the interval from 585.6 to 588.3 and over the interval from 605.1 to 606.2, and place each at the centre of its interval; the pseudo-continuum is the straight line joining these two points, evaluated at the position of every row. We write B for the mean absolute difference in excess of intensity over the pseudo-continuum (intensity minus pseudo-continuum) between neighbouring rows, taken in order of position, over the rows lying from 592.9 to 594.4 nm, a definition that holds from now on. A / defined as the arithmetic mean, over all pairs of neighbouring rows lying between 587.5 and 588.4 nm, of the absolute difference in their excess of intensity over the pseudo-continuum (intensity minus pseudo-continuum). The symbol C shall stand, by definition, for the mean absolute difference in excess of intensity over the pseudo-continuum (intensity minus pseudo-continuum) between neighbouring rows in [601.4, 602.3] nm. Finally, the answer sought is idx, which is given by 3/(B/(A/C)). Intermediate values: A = 0.110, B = 0.141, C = 0.19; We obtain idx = 12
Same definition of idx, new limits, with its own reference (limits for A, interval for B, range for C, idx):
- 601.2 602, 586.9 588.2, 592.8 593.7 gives 42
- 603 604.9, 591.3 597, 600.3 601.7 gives 21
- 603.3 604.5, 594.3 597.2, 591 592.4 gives 18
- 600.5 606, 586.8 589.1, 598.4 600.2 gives 30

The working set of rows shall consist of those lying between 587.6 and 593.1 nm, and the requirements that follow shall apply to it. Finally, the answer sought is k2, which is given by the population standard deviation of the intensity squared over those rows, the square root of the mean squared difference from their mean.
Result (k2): 3.79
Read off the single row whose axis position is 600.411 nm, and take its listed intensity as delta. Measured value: 5.43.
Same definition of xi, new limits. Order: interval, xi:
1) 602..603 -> 1.9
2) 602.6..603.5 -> 1.5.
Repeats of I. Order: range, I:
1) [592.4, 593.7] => 592.582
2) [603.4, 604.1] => 604.016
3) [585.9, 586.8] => 586.338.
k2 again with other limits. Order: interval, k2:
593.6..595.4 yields 2.16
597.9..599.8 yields 0.98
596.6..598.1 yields 2.07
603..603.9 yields 2.26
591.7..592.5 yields 1.62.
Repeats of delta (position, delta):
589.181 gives 4.75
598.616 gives 5.33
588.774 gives 5.54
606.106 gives 5.69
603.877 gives 5.41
